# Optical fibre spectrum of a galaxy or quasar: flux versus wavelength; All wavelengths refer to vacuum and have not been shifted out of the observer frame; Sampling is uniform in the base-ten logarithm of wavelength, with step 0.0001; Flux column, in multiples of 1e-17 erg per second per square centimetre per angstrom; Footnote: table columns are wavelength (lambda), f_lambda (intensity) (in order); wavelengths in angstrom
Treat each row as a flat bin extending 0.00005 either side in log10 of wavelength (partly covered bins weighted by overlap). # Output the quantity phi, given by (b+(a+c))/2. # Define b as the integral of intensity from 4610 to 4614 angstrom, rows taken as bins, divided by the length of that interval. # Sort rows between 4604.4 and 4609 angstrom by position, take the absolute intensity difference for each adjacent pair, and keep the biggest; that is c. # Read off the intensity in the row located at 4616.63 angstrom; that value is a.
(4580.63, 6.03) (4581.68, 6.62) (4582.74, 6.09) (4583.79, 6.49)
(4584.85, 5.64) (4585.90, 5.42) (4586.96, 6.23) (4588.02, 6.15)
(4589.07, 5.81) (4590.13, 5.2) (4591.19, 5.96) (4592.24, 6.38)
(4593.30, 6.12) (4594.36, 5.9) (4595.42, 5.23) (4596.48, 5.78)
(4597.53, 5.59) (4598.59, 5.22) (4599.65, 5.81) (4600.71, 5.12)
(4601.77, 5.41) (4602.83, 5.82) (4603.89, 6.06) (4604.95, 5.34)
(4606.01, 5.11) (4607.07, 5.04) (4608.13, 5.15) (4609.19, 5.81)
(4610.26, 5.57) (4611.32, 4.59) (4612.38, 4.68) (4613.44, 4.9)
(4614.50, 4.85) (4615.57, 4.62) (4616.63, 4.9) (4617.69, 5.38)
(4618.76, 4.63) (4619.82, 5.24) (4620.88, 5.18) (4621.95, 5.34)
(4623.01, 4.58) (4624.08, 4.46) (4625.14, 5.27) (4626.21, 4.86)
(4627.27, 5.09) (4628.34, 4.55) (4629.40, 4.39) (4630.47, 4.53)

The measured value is 5.0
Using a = 4.9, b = 4.90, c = 0.23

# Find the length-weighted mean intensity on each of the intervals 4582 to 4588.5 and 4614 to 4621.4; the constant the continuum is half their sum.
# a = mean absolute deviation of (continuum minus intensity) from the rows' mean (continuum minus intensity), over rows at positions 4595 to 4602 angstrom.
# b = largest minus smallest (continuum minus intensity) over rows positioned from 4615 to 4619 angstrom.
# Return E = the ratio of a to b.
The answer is 0.31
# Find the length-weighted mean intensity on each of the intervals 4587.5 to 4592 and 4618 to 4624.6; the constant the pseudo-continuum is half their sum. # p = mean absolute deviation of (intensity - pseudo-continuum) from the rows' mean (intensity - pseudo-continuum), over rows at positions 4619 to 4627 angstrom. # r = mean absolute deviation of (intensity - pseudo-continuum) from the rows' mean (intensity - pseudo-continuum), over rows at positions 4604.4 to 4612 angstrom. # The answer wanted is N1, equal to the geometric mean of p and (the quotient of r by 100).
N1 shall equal 0.0300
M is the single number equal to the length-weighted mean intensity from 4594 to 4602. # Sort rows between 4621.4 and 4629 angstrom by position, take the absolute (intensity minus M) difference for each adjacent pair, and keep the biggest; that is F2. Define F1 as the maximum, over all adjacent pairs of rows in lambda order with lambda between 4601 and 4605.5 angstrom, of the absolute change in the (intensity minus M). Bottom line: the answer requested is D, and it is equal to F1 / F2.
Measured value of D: 0.89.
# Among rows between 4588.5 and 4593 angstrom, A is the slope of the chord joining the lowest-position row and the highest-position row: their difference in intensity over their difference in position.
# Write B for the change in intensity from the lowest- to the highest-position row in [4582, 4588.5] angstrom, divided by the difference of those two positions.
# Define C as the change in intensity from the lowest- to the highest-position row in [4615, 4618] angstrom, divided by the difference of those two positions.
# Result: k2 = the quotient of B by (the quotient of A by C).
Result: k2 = 0.02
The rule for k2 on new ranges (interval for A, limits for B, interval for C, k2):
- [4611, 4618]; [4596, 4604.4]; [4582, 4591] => -0.04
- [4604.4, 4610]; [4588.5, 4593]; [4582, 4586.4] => -0.34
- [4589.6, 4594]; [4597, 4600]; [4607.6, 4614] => -0.02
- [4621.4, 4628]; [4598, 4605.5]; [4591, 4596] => 0.07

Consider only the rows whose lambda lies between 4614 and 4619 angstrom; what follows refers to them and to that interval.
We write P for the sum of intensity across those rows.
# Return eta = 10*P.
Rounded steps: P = 24.4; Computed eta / 244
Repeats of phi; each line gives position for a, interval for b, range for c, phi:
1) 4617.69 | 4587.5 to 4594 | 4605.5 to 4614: 6.1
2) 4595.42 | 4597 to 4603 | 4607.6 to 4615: 5.8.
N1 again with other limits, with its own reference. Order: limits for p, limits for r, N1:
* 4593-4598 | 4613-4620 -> 0.0233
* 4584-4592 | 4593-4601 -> 0.0304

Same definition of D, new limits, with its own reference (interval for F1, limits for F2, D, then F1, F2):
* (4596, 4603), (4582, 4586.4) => 0.81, 0.69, 0.85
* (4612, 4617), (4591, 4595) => 0.67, 0.28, 0.42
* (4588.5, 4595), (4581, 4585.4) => 0.89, 0.76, 0.85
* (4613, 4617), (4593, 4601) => 0.41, 0.28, 0.69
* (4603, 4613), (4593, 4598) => 1.46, 0.98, 0.67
